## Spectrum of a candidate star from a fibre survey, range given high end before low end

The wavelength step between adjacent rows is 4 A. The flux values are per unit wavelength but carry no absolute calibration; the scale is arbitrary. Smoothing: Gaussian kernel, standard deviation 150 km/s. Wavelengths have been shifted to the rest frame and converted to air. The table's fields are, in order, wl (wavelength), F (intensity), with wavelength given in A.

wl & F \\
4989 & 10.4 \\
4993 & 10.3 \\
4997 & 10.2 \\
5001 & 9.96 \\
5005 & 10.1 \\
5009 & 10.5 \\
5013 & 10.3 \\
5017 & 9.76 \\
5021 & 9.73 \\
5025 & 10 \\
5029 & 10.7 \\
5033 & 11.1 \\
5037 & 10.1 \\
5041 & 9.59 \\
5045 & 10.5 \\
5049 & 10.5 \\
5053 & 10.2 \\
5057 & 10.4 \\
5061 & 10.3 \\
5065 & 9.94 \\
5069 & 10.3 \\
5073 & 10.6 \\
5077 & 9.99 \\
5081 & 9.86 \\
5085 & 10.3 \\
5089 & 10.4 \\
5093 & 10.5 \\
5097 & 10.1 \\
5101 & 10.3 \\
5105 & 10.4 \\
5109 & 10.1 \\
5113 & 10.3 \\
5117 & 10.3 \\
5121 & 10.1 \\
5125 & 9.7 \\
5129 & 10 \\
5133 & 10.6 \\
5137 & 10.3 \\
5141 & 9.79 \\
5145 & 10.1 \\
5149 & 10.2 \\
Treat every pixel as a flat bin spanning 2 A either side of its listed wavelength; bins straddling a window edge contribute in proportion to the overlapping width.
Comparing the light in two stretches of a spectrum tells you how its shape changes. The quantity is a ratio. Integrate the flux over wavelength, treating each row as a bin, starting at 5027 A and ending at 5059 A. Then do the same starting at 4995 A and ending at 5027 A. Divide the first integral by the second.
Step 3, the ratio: 1.03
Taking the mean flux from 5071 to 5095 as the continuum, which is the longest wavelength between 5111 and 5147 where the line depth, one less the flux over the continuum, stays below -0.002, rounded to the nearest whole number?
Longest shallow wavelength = 5137 A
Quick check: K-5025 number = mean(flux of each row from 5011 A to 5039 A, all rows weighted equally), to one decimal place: 10.2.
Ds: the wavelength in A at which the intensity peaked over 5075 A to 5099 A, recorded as 5093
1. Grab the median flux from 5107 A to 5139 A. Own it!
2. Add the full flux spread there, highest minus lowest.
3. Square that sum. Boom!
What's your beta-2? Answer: 123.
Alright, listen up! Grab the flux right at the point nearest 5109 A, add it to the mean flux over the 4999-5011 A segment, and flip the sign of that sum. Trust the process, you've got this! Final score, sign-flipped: -20.3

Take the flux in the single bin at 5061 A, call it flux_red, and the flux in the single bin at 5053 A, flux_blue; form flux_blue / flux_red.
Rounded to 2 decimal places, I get 0.99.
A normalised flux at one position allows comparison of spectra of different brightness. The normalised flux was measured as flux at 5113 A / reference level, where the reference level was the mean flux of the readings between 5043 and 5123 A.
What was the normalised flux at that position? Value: 1.00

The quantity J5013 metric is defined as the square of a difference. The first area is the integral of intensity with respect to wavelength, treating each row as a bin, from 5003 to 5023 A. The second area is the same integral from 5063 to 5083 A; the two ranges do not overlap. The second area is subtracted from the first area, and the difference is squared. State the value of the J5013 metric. 1.4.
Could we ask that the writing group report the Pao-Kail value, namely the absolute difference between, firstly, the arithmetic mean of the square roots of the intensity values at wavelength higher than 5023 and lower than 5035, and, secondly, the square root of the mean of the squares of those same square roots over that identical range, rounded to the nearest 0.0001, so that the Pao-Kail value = 0.0008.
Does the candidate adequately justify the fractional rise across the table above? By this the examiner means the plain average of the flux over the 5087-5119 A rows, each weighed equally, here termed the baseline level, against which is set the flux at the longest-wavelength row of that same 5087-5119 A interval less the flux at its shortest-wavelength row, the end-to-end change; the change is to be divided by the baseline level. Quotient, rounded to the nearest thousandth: -0.010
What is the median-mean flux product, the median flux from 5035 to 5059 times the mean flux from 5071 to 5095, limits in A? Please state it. 105.8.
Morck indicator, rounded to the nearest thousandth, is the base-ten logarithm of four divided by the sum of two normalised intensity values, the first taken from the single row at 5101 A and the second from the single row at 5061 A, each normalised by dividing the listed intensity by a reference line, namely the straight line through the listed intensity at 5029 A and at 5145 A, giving 0.306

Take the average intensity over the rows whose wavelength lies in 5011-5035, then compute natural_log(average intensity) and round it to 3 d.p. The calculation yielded 2.329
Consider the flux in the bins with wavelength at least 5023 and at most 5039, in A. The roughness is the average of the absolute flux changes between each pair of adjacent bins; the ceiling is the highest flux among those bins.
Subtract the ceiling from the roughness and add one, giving -9.40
